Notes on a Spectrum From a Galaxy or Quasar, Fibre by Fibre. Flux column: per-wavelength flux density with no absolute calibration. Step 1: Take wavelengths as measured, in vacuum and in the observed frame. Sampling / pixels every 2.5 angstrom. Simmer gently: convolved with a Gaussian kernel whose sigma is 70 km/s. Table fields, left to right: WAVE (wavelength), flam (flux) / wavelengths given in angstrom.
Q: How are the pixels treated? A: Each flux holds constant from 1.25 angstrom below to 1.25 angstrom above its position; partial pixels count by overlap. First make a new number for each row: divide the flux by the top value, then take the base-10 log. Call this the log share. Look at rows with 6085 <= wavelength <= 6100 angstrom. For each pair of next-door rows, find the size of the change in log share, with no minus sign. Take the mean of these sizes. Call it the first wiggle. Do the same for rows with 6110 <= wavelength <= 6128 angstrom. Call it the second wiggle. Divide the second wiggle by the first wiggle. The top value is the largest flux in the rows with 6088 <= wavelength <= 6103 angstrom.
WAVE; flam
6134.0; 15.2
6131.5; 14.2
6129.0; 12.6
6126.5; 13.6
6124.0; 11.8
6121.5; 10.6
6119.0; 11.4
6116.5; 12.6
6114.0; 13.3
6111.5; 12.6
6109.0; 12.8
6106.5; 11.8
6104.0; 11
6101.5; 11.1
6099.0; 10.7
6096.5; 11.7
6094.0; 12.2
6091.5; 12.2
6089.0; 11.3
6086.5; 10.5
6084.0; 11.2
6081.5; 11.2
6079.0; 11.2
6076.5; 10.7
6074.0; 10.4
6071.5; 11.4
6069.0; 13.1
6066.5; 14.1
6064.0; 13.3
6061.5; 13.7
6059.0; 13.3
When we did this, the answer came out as 1.6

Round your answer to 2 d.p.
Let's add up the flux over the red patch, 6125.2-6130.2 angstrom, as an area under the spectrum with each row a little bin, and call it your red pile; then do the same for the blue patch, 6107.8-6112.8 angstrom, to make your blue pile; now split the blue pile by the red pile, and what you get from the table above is 0.97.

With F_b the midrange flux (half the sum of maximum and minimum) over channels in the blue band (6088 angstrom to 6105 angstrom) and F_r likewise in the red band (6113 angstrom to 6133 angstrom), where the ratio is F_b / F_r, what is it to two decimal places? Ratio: 0.92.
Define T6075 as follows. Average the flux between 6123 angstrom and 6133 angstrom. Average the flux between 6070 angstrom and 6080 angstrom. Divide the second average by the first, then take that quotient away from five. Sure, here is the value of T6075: 4.16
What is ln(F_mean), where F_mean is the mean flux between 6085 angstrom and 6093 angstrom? 2.43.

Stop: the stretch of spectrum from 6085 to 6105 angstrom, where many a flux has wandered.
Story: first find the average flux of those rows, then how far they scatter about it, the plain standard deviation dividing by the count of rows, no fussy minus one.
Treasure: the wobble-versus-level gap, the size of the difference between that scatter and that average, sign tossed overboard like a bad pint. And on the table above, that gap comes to 10.7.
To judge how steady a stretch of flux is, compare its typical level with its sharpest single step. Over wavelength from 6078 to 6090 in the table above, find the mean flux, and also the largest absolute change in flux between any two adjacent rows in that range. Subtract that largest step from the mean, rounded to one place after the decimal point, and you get 10.3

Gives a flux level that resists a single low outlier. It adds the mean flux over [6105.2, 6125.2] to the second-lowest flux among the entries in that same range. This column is 23.5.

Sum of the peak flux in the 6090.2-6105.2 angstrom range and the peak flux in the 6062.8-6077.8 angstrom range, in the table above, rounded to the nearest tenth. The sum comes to 26.3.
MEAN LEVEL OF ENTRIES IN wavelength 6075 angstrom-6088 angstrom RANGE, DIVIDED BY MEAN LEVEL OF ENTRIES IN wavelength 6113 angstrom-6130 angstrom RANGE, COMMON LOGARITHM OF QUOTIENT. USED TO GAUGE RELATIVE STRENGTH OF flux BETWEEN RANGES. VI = -0.049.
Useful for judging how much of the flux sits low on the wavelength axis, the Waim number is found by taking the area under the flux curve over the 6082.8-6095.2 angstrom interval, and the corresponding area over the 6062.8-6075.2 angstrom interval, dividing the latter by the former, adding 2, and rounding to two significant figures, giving 3.1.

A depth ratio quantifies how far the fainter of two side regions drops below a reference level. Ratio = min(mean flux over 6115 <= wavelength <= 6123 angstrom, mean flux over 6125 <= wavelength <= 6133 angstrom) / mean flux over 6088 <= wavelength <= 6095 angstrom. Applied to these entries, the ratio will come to 0.97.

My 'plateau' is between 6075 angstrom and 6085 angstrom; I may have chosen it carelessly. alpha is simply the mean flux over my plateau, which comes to 11.1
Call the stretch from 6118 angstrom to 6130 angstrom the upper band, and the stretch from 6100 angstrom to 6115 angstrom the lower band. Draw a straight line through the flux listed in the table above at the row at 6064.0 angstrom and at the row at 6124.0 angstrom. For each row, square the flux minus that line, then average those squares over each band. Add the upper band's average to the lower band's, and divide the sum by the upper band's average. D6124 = 2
